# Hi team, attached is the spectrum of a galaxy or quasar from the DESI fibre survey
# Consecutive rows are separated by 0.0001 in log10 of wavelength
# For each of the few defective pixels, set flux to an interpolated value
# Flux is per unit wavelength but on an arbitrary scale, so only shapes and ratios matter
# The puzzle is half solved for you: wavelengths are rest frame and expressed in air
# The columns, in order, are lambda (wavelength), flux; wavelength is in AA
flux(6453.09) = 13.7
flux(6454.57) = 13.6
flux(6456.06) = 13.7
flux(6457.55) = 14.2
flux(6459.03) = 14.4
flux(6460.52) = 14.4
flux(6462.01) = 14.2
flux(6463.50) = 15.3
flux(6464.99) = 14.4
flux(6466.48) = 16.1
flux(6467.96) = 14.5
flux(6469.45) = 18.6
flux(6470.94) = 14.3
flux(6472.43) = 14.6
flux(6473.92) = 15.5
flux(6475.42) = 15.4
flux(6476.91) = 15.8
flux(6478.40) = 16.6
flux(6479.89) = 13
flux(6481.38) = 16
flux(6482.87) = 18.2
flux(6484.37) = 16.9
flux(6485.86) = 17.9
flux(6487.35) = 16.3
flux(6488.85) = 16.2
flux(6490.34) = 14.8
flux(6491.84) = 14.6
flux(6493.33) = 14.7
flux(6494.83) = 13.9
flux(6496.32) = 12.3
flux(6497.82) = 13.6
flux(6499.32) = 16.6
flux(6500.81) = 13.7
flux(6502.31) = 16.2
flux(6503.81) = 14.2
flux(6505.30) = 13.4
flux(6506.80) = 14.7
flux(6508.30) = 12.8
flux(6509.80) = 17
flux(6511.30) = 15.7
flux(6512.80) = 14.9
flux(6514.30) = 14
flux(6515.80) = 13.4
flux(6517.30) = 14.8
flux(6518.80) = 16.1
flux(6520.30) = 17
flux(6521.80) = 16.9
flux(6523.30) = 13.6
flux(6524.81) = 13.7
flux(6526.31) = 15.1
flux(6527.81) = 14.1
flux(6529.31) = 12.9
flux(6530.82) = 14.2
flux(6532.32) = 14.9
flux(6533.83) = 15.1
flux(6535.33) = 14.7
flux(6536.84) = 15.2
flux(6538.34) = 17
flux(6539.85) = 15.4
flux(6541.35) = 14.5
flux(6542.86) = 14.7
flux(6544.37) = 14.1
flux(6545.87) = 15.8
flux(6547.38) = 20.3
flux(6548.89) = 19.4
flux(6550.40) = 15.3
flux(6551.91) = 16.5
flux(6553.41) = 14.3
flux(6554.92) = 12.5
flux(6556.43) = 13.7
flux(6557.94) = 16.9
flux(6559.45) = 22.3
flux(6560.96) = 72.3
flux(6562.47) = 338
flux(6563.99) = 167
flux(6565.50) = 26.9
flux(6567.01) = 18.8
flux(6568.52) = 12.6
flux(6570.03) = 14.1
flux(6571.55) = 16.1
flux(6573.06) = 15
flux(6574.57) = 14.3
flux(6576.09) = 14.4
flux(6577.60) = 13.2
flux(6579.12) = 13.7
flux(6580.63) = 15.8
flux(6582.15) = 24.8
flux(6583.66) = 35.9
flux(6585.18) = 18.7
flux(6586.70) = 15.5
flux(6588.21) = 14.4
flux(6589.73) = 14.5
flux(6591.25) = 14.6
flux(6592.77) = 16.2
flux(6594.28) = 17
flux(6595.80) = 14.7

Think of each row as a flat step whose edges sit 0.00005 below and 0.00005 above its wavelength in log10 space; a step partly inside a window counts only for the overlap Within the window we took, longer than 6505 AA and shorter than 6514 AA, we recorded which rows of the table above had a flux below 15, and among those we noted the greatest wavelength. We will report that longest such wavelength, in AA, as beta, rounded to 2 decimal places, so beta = 6512.80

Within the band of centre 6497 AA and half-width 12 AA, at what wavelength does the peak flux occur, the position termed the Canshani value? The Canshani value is 6485.86 AA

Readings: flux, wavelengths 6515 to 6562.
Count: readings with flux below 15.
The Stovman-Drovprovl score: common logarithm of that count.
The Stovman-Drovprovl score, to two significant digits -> 1.2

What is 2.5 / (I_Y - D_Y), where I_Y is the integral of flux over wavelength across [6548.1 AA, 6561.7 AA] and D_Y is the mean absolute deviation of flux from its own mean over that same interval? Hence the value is 0.0085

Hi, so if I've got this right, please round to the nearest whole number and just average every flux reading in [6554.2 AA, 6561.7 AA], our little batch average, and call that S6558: 28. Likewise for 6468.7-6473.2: 16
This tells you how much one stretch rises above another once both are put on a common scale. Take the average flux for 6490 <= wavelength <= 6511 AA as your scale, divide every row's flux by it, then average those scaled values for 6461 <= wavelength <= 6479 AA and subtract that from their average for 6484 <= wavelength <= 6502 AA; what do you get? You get -0.02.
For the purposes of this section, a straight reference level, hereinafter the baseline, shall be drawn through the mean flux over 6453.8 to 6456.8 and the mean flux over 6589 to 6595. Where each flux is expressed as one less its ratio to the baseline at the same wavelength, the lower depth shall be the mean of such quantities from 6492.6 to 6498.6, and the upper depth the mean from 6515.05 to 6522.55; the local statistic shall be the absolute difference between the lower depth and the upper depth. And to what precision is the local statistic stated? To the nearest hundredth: 0.12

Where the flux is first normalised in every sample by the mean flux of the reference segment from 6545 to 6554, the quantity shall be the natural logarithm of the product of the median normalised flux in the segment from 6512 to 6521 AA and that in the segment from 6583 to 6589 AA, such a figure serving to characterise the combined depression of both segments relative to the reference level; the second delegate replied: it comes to -0.12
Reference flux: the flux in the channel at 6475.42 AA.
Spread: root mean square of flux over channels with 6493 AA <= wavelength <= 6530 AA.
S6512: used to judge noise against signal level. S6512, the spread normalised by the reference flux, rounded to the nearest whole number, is 1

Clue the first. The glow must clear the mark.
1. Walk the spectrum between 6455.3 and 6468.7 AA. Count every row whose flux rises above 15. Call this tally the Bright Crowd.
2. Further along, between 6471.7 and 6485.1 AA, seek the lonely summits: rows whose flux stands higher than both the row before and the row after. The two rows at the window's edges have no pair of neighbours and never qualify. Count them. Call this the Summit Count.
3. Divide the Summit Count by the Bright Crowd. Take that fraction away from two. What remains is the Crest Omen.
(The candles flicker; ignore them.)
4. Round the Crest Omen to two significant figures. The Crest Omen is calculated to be 0.50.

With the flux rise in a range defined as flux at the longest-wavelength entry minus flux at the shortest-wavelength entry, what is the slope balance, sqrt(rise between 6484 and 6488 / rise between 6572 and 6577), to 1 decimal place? 1.0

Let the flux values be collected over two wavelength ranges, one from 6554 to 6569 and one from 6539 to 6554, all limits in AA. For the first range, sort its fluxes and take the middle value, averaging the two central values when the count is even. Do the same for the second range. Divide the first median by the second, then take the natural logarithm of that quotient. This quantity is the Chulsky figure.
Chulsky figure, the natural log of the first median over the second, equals 0.29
